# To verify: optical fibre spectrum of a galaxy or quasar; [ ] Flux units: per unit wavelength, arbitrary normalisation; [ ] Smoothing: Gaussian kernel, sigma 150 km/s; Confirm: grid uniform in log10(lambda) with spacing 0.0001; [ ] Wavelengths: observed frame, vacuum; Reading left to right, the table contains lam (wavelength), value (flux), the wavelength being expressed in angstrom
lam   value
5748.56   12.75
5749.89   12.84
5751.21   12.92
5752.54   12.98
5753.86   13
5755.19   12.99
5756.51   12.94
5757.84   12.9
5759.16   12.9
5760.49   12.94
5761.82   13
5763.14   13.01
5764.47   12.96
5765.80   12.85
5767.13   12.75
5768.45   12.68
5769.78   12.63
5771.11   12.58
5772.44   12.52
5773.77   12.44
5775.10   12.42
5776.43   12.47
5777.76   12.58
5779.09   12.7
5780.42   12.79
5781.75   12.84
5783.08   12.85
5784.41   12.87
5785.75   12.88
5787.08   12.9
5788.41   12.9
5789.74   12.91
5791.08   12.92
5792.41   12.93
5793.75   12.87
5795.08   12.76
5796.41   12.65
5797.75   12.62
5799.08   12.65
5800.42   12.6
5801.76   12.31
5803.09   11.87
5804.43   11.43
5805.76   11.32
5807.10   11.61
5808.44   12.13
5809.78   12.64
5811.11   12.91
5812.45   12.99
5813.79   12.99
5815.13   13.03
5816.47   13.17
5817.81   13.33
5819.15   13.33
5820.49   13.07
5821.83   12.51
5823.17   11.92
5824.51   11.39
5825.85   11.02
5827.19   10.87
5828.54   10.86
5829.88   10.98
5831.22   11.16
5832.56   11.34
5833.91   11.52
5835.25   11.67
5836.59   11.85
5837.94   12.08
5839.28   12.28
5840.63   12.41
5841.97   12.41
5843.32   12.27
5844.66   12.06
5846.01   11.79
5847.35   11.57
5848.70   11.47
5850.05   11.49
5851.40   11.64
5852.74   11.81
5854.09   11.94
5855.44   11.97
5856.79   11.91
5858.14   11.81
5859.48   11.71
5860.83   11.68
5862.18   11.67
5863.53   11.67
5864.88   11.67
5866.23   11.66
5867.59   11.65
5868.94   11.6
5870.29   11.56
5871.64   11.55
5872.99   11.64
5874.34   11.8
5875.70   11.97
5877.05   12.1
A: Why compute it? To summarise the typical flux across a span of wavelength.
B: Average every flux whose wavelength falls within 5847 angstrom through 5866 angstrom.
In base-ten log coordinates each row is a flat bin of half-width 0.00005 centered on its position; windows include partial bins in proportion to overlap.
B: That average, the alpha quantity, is 11.7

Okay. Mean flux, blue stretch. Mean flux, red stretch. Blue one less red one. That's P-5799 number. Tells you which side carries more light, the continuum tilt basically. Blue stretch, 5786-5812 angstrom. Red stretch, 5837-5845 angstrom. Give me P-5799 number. 0.2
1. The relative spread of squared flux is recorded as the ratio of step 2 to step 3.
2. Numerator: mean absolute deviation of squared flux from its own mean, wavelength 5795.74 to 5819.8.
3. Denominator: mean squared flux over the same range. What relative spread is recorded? 0.08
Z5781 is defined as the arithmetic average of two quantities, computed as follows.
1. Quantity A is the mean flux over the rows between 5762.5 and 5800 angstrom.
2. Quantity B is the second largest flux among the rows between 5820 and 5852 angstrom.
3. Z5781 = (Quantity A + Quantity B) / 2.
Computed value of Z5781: 12.6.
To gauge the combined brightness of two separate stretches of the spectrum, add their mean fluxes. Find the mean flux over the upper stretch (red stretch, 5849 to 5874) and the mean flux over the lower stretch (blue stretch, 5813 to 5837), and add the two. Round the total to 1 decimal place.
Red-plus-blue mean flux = 23.7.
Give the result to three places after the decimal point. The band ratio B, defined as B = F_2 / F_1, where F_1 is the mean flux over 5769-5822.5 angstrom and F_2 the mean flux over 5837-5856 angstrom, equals 0.944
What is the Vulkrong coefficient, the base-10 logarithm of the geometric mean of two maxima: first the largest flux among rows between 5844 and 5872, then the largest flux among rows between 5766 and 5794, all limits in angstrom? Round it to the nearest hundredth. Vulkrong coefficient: 1.10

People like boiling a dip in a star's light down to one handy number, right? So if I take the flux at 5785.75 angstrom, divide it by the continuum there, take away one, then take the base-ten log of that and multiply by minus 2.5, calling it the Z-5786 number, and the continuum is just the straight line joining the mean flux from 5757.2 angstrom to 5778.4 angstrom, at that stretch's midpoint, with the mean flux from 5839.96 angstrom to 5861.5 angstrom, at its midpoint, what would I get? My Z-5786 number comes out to 3.9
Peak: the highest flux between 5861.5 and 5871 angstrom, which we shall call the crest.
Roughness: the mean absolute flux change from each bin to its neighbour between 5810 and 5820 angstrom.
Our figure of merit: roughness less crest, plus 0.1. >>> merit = -11.5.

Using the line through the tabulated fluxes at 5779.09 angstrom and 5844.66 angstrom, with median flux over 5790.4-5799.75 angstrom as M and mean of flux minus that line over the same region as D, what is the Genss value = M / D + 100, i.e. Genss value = 156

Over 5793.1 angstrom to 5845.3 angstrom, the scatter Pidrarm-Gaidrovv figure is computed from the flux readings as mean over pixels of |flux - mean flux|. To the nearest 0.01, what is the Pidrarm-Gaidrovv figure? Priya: 0.62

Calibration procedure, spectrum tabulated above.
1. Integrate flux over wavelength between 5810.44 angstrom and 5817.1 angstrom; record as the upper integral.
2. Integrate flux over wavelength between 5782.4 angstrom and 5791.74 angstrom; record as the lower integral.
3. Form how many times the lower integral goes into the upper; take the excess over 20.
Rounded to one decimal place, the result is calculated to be -19.3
